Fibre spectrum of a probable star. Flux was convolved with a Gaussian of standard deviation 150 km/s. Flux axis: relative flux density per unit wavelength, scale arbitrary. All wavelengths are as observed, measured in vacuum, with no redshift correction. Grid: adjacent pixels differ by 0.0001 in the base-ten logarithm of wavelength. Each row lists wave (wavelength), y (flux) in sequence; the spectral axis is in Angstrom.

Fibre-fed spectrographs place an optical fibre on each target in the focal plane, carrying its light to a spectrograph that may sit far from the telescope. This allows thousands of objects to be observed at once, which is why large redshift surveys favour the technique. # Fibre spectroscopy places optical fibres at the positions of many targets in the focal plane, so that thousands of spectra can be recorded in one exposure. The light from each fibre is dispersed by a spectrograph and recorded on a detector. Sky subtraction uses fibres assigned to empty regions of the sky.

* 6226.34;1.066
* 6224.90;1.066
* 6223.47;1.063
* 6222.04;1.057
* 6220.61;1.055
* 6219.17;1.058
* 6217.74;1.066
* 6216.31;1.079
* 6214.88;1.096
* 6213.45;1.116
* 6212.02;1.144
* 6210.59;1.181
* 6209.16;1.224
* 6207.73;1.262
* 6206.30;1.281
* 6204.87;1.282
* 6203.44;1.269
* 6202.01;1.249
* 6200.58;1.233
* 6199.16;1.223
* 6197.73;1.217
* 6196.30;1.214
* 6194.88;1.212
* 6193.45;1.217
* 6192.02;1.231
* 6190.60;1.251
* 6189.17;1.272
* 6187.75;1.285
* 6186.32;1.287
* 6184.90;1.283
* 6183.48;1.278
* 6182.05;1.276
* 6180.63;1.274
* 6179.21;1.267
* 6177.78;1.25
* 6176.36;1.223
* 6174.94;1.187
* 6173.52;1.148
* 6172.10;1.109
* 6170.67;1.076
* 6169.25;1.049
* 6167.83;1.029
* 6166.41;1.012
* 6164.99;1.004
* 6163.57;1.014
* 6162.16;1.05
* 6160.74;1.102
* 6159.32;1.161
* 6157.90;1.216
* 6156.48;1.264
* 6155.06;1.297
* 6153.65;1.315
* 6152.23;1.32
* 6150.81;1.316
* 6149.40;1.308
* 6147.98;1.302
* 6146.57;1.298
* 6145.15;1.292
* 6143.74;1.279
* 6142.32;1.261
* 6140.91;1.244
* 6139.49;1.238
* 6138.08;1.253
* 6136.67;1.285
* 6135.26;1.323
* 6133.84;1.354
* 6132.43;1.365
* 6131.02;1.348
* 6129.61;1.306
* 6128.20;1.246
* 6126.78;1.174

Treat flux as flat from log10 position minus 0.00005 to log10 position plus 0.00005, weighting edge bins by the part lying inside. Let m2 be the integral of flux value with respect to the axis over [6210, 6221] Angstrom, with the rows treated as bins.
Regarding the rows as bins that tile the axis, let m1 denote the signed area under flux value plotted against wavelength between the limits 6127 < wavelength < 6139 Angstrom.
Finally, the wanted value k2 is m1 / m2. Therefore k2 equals 1.29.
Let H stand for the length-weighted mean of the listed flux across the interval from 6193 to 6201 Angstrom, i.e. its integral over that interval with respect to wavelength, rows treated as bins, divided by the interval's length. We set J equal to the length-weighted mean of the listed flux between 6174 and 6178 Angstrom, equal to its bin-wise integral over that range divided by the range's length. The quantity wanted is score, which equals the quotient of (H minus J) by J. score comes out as 0.00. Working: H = 1.22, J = 1.21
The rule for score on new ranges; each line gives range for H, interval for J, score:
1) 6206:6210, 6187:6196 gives 0.01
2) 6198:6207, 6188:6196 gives 0.01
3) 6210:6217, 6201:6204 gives -0.10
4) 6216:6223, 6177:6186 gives -0.16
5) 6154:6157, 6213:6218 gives 0.18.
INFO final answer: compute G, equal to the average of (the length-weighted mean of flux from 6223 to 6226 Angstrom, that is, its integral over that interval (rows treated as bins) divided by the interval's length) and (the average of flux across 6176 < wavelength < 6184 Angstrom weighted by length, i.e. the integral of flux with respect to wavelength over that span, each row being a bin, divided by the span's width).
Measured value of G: 1.16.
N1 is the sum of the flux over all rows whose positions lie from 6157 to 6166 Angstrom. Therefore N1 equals 6.5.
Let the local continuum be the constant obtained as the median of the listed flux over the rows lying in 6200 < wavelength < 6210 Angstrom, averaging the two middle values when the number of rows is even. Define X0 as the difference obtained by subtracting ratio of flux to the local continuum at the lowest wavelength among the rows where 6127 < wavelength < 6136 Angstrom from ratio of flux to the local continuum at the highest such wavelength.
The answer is 0.06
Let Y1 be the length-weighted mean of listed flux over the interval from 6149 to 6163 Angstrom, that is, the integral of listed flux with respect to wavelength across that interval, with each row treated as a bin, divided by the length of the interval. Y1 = 1.23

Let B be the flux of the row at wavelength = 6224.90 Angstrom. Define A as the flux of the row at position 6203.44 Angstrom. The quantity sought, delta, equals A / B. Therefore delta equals 1.19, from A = 1.269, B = 1.066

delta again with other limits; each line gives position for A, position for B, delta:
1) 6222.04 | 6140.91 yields 0.85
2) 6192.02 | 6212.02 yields 1.08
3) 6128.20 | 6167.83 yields 1.21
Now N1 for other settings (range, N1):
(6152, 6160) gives 7.6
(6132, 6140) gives 7.8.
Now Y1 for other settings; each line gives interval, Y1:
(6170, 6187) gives 1.22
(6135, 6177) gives 1.20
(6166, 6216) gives 1.21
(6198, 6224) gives 1.16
